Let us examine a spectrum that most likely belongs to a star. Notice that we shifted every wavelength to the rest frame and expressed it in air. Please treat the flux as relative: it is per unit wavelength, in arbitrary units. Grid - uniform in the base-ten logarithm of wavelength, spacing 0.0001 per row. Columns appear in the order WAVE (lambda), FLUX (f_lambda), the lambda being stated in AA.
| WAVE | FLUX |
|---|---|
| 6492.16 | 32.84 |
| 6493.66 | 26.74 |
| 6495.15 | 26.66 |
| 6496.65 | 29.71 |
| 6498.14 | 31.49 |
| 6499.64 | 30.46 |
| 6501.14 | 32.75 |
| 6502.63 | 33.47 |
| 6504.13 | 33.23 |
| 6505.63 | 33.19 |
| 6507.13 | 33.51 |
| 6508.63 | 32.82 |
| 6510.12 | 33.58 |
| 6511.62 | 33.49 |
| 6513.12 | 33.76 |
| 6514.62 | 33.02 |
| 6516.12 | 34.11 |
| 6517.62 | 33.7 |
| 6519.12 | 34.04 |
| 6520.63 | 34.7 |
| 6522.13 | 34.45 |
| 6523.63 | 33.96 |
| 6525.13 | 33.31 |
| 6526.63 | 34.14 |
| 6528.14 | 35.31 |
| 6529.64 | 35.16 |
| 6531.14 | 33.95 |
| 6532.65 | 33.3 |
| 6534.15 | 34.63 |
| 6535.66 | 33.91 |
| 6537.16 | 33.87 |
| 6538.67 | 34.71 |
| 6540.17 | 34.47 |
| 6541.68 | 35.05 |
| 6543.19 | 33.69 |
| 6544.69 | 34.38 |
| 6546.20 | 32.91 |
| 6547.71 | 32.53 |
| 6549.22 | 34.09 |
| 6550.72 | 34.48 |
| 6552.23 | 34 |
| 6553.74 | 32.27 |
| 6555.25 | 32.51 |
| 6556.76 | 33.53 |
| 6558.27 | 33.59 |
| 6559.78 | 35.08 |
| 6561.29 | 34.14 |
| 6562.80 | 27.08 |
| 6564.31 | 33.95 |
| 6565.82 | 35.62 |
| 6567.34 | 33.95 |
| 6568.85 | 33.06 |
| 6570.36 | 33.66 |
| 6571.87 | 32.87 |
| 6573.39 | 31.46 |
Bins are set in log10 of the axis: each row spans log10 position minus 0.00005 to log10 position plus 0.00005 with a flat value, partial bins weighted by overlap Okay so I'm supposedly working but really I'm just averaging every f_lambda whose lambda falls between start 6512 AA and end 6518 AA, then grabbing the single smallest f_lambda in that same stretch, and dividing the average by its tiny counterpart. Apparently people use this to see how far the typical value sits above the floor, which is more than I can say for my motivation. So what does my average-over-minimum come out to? 1.02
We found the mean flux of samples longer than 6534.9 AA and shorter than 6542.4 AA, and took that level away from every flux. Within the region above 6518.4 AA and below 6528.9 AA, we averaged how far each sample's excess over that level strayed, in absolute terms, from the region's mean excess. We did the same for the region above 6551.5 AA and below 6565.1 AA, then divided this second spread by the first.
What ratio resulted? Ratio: 3.2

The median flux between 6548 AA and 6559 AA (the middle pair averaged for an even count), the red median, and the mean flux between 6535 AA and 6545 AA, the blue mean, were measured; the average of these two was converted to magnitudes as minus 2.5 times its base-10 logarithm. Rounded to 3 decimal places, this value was -3.827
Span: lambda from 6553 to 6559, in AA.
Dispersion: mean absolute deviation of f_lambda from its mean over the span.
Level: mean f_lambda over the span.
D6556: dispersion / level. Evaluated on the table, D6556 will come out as 0.018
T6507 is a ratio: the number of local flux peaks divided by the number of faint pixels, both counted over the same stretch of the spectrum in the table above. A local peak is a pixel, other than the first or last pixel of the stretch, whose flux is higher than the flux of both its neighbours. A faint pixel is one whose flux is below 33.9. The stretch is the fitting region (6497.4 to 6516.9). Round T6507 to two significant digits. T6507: 0.33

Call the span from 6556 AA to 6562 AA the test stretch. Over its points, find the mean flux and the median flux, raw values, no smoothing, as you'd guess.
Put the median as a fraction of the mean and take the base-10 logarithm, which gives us -0.0028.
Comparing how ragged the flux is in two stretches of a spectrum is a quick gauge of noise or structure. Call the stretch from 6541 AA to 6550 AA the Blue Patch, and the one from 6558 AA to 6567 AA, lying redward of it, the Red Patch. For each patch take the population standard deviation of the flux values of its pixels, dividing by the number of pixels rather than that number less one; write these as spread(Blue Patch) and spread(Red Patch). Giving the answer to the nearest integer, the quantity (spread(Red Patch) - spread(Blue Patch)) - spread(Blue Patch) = 1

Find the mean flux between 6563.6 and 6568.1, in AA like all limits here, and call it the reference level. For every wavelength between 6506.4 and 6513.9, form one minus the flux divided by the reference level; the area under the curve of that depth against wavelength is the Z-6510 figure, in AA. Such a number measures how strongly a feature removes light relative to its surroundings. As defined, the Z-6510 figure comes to 0.23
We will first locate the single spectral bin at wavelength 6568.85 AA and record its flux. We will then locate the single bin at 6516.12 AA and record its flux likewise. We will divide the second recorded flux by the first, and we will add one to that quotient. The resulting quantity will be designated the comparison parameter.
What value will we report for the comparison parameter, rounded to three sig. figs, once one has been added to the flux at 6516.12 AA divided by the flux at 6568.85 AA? 2.03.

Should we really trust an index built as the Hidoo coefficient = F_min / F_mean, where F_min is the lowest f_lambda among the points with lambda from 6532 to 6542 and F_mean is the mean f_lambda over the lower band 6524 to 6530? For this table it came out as 0.97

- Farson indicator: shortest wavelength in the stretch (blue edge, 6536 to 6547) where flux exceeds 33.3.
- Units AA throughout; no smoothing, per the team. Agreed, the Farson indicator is 6537.16 AA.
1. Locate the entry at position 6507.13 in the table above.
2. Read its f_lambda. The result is 33.51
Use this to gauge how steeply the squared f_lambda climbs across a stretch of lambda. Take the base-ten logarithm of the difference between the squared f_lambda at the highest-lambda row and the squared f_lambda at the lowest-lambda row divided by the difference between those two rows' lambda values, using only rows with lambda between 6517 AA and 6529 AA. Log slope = 1.02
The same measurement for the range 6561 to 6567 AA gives 1.36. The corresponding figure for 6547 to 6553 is 1.34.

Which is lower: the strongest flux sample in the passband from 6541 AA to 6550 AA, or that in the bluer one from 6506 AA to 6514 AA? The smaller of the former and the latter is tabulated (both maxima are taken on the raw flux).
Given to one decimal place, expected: 33.8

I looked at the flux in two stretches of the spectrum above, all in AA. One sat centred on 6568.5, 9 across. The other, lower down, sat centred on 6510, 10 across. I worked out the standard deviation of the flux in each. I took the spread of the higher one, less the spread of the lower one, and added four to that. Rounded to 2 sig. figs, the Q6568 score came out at 4.6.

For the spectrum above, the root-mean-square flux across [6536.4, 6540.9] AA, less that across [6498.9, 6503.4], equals 2.1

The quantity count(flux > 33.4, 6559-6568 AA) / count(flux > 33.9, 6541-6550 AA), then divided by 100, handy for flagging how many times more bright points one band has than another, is 0.017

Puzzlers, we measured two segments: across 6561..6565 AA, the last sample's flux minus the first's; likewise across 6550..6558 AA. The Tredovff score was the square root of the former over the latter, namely 0.45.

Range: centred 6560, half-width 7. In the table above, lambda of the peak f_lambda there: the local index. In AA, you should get 6565.82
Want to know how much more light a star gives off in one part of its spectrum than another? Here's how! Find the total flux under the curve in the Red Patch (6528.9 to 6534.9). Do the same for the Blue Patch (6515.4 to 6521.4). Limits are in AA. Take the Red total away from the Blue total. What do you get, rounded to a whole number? -1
